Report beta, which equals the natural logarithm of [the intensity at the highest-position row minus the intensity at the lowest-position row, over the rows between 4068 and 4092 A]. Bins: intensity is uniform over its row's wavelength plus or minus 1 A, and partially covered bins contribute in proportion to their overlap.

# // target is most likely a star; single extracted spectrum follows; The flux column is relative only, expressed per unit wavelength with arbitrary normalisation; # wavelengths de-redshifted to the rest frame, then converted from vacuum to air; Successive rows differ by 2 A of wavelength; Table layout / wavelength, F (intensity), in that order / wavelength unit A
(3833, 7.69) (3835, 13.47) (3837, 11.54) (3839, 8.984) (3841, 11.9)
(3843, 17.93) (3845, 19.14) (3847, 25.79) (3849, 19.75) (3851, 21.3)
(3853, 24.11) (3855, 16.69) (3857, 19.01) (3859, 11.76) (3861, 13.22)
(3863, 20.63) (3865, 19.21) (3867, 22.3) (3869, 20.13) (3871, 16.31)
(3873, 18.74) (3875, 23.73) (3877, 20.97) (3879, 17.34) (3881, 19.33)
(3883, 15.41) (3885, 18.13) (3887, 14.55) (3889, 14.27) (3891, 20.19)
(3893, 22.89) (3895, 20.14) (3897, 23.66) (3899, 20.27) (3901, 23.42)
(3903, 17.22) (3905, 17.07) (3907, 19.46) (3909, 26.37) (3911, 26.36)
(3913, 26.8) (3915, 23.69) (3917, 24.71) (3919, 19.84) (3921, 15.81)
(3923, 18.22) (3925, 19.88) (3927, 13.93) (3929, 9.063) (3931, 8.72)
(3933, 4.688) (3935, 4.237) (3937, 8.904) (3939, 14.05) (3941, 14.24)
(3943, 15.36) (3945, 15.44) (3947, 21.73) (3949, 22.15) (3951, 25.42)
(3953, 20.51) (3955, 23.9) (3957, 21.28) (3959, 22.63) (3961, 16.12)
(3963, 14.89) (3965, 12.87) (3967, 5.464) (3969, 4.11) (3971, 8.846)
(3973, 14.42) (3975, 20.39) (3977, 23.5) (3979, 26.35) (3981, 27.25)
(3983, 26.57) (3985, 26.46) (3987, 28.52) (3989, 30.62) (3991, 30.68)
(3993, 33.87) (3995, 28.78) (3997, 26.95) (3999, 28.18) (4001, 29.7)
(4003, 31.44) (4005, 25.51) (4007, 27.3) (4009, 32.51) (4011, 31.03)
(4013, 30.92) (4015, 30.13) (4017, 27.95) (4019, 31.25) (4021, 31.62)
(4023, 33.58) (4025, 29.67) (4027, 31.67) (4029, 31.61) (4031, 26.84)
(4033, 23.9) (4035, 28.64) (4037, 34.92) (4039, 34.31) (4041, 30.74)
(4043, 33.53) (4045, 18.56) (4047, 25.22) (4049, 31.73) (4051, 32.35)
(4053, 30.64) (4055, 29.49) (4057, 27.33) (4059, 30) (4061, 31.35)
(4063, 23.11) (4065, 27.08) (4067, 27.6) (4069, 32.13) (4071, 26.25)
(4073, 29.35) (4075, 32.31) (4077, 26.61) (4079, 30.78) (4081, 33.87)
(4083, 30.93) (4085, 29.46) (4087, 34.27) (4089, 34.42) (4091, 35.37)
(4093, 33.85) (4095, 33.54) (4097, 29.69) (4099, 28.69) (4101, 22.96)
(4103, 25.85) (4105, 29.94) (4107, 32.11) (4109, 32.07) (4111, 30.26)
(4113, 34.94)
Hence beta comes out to 1.2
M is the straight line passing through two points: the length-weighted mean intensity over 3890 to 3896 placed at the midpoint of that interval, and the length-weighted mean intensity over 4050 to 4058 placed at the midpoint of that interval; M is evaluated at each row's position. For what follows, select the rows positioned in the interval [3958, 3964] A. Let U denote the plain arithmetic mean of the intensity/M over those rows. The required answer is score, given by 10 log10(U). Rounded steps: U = 0.72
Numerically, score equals -1.4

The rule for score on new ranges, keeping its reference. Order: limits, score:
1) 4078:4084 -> 0.1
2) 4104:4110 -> -0.2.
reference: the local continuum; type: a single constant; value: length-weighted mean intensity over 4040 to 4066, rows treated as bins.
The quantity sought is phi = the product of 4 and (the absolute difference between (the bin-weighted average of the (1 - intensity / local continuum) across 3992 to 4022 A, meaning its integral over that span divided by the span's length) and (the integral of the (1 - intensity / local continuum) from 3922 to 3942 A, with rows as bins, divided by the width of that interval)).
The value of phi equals 2.6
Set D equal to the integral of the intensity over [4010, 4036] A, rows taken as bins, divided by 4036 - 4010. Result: 29.9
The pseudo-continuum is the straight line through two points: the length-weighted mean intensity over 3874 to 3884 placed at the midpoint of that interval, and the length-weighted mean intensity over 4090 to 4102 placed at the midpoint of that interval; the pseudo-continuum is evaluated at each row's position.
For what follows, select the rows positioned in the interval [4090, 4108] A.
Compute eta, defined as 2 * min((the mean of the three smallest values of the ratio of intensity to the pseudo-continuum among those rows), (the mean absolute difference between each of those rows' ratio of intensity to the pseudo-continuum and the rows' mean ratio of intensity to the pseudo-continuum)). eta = 0.21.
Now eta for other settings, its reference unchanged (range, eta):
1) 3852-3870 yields 0.33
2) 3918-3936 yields 0.50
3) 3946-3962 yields 0.16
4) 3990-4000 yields 0.17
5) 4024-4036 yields 0.18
